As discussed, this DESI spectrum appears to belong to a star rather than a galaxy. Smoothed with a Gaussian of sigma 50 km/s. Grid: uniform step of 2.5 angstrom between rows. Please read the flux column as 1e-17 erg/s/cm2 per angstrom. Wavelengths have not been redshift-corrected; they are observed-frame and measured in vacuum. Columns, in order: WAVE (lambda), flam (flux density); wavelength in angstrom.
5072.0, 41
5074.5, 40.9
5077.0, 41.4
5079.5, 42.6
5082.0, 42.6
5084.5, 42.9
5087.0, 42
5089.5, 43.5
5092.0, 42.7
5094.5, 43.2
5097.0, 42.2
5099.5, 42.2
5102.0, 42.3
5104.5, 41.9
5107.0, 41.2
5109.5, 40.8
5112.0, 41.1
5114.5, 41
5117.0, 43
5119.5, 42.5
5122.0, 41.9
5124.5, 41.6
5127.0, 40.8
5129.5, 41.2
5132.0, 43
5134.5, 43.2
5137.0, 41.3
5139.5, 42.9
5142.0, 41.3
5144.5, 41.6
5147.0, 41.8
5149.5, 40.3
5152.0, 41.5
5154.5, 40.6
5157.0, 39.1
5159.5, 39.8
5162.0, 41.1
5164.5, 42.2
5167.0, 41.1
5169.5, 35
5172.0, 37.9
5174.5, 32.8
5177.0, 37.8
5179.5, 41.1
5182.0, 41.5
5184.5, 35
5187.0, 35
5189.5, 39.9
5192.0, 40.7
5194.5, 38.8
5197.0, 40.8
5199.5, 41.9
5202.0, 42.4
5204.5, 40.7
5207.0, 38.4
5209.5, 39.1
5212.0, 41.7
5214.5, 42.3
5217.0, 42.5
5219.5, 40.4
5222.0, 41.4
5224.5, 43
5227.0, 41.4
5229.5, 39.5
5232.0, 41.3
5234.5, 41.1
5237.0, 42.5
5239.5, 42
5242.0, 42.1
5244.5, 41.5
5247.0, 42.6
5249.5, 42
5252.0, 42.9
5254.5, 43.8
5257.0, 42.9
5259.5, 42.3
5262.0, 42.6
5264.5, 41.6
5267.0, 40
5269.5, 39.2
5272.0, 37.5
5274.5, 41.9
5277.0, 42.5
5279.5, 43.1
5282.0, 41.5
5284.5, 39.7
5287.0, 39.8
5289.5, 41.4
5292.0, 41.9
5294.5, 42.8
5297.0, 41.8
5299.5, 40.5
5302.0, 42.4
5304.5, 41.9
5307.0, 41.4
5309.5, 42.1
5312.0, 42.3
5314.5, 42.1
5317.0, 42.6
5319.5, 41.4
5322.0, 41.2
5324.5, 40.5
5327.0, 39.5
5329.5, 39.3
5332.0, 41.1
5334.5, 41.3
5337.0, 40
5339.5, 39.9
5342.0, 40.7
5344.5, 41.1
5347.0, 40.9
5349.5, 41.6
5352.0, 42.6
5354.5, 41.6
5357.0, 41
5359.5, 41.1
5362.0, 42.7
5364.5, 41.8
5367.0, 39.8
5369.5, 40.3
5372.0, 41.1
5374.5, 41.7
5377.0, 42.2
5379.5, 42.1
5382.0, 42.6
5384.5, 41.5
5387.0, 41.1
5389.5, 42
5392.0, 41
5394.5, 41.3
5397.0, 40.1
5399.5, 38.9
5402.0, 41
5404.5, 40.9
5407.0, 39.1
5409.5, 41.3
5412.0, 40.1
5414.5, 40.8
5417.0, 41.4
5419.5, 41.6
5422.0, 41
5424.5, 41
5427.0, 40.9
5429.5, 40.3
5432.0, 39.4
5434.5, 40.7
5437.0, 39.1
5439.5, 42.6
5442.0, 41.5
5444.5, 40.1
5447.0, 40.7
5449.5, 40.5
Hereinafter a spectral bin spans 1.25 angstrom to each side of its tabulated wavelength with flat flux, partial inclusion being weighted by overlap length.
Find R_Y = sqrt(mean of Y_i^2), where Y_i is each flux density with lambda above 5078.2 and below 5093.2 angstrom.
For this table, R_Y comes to 42.7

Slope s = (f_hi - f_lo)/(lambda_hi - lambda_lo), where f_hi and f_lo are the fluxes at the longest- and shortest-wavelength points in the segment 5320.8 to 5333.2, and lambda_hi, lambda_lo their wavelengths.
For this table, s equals 0.0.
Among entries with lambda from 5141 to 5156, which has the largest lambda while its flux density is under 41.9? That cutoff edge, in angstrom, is 5154.5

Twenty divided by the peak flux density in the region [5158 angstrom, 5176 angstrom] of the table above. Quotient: 0.474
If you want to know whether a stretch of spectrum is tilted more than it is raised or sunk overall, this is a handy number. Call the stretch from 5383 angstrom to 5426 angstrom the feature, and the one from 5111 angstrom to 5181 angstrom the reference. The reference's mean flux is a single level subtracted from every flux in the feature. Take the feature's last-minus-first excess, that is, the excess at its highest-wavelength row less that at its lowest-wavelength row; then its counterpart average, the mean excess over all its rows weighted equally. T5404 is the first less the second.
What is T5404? -0.7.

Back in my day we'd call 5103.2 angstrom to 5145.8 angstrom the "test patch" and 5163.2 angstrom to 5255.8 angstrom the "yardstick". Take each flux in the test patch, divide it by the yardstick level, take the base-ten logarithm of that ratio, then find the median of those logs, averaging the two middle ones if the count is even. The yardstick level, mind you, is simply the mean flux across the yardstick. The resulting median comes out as 0.012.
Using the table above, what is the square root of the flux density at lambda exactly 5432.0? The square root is 6.28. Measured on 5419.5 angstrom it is 6.45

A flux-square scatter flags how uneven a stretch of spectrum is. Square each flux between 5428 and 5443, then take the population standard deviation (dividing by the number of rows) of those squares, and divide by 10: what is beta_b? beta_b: 9.8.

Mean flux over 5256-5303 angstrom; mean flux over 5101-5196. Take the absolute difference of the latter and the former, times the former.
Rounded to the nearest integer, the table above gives 38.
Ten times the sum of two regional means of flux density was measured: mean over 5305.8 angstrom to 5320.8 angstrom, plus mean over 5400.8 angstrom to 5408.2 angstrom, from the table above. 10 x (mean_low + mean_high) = 823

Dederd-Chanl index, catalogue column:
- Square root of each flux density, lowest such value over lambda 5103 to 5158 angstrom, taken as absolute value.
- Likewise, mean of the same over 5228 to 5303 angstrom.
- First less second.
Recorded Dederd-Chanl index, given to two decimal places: -0.19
